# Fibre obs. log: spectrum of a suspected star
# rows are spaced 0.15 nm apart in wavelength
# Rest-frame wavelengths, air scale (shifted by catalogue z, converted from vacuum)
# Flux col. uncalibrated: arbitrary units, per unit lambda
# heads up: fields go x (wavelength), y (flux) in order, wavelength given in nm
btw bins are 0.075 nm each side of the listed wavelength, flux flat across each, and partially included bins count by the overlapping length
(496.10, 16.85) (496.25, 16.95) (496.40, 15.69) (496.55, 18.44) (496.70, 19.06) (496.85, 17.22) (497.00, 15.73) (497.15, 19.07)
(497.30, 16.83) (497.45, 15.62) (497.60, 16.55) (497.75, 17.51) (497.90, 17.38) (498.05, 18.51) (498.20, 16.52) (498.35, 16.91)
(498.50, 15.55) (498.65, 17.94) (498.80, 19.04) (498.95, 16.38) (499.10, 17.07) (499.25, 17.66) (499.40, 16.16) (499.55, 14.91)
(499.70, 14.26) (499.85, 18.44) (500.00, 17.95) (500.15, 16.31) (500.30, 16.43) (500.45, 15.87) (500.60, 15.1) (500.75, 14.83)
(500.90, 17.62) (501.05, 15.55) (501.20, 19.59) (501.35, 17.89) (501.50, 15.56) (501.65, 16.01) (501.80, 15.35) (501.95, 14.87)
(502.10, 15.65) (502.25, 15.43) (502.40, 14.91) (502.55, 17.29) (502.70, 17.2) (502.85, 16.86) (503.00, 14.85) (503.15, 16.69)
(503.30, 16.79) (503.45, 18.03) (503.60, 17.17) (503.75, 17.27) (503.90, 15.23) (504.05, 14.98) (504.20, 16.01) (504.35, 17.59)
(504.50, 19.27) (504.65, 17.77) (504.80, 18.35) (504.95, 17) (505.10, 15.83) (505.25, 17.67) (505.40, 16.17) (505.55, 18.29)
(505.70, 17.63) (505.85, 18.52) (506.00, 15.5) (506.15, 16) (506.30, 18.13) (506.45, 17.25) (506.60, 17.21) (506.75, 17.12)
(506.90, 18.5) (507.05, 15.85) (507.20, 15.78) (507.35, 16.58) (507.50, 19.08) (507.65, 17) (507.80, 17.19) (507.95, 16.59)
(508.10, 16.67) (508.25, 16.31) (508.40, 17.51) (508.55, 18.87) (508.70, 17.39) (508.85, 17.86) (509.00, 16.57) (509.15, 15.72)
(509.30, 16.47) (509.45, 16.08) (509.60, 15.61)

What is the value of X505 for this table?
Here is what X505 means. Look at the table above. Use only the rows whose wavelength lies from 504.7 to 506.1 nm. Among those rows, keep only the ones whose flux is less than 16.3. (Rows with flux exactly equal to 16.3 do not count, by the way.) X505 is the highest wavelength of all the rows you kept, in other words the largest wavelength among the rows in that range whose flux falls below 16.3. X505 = 506.00 nm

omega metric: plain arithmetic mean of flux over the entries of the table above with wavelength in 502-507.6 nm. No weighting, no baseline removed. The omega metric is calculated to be 16.9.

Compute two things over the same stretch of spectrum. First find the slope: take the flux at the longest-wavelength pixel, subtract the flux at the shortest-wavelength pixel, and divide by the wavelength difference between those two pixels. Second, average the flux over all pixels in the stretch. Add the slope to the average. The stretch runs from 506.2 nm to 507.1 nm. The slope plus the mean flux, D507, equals 14.3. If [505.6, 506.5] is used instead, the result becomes 16.7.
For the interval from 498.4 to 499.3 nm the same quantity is 20.1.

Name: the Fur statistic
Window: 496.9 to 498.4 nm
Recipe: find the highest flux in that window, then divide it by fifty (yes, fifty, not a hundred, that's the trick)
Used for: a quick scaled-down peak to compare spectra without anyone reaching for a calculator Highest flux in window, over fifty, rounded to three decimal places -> 0.381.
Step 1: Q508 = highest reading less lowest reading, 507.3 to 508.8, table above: 2.8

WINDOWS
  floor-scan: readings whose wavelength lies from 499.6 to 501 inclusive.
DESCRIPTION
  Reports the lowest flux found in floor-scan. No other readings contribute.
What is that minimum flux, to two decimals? 14.26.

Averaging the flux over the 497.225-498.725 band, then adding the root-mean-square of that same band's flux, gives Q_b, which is 33.9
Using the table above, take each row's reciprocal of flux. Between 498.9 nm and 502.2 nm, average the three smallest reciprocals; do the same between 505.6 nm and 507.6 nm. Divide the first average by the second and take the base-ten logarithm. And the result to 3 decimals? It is 0.001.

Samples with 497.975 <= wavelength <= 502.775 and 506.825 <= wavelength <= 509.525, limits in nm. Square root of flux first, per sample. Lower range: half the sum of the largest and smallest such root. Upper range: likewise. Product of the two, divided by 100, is 0.171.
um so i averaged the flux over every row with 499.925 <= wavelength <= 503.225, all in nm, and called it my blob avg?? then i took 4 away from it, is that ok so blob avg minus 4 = 12.26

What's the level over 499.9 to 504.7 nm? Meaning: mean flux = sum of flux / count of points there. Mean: 16.5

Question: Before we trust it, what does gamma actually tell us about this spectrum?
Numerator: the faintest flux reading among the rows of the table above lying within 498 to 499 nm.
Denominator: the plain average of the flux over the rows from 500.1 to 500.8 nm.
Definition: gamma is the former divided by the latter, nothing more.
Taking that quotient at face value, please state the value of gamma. 0.99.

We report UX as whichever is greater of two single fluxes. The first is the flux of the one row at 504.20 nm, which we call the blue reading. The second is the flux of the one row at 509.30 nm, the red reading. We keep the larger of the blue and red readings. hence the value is 16.5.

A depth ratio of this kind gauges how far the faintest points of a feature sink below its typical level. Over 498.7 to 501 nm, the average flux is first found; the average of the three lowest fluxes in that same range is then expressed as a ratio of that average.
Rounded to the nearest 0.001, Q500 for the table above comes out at 0.887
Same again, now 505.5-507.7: 0.912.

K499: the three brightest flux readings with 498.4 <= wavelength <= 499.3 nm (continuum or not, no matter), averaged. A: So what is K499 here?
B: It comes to 18.2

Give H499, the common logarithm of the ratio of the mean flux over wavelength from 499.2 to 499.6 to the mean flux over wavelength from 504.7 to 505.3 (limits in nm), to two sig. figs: -0.025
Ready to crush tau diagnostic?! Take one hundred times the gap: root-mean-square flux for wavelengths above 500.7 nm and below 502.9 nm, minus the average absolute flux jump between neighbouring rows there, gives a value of 1502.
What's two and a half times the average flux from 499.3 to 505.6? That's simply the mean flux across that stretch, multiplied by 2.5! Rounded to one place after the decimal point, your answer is 41.4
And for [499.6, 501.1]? 40.6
